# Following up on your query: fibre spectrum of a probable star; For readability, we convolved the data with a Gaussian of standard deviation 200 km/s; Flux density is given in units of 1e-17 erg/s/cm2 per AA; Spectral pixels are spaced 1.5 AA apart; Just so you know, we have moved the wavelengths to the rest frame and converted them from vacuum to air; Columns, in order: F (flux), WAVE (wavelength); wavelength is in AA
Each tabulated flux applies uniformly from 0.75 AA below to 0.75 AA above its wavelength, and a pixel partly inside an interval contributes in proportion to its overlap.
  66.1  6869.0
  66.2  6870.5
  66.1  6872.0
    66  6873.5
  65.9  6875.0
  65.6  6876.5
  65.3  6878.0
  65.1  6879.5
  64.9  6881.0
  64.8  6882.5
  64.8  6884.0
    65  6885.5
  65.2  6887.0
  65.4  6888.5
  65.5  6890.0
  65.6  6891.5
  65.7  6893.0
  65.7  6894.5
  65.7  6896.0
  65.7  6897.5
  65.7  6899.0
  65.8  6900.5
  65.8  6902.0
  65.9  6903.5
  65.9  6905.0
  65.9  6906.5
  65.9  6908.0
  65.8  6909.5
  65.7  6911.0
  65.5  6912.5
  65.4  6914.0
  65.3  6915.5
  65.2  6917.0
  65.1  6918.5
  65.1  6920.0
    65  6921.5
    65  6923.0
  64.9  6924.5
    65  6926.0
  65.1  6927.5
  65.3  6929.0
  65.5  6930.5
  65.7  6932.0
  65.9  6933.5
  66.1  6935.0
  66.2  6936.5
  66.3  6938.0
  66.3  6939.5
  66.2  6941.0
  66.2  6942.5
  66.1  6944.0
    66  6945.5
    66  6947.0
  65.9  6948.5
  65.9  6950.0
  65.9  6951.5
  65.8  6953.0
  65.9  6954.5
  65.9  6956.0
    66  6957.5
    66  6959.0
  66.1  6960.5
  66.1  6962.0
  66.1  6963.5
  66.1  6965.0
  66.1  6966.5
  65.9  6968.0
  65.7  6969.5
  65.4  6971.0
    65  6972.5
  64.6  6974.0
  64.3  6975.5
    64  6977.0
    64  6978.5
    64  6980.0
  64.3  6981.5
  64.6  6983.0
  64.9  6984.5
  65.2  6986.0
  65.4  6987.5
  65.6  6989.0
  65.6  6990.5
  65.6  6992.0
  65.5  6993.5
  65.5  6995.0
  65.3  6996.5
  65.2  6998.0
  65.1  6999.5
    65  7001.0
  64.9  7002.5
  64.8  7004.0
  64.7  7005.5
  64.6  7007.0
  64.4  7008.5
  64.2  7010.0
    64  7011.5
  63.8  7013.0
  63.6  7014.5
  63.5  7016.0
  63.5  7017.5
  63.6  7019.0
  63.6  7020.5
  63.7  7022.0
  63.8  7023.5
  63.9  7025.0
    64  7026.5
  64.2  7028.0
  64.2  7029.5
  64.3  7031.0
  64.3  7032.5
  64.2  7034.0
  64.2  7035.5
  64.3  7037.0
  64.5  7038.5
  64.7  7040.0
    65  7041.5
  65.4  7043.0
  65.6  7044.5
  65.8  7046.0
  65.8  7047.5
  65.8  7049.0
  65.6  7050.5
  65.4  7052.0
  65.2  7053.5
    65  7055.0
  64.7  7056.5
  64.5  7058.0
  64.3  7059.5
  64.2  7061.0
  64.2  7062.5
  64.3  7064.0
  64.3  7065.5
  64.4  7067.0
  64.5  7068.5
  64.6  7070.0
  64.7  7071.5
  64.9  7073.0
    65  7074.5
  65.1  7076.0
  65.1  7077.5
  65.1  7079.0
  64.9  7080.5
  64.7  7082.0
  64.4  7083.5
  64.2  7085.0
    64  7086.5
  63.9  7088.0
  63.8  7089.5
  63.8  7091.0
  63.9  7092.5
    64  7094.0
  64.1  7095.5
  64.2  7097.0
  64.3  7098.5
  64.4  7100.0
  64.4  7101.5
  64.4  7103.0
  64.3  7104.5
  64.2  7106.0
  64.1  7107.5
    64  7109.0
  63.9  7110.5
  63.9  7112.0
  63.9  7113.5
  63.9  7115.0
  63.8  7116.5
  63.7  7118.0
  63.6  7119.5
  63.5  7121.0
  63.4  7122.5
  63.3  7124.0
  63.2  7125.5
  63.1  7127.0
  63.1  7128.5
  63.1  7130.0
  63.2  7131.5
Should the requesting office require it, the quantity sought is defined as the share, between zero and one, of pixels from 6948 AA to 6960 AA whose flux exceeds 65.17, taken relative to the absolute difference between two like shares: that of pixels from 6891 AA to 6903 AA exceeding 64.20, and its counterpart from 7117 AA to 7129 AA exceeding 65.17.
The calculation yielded 1.00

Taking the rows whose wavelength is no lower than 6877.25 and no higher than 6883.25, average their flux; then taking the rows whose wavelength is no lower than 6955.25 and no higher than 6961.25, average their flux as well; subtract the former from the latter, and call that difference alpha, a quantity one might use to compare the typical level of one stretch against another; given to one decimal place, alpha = 1.0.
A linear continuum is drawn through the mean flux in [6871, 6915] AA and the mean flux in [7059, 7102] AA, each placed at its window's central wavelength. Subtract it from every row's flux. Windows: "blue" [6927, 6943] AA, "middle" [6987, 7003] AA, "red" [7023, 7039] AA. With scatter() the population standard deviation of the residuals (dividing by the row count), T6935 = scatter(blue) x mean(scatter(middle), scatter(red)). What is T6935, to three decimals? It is 0.094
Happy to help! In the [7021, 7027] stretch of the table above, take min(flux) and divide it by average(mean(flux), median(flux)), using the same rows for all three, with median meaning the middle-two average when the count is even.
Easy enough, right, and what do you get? 0.998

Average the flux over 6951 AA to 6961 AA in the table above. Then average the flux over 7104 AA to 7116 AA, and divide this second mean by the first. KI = 0.971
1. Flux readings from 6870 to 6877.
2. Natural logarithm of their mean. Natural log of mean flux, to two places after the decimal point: 4.19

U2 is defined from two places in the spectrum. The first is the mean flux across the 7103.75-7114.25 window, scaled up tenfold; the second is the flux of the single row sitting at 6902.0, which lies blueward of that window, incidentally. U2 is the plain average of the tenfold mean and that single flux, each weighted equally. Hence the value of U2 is 353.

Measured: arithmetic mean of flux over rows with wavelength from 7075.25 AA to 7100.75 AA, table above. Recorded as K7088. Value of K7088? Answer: 64.3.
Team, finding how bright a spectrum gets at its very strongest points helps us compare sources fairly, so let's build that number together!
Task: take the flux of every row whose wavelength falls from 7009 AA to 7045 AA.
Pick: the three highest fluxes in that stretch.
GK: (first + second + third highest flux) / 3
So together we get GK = 65.3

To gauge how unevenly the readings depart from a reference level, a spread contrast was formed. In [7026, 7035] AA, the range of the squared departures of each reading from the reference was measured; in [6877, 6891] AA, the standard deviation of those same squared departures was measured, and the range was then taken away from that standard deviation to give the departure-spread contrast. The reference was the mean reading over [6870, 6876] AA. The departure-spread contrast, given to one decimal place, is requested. -0.7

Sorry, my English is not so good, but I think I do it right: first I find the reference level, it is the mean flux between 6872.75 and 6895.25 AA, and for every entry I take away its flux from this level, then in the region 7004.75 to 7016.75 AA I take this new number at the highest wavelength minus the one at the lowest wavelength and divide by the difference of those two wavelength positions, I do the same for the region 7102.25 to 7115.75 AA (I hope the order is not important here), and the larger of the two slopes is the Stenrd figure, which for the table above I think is 0.114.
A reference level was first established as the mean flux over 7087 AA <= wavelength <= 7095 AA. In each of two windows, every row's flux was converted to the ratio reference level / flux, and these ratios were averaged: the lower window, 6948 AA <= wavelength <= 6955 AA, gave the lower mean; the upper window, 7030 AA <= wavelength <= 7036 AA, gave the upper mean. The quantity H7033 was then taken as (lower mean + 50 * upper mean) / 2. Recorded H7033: 25.3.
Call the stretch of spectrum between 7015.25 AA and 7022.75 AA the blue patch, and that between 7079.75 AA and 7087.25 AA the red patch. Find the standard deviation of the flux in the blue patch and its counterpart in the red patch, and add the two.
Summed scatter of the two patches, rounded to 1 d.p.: 0.4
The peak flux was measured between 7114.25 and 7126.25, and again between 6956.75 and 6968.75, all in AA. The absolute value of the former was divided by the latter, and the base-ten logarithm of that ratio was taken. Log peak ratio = -0.015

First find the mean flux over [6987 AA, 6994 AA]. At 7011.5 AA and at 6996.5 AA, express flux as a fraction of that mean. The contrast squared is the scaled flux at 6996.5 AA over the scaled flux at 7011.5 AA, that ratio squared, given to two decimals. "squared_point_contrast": 1.04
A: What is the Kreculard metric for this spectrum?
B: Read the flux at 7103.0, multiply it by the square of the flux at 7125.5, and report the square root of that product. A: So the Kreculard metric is 507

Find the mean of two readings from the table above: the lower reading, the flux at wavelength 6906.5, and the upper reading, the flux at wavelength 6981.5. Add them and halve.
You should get 65.1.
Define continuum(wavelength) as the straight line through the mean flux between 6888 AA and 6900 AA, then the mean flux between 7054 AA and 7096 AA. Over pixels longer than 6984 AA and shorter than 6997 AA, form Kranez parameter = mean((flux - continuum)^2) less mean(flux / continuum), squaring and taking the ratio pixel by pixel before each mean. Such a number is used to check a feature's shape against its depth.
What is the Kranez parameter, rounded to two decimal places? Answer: -0.79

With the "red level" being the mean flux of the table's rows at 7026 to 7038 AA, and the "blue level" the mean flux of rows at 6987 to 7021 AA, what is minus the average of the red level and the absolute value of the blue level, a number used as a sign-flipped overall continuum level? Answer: -64.4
